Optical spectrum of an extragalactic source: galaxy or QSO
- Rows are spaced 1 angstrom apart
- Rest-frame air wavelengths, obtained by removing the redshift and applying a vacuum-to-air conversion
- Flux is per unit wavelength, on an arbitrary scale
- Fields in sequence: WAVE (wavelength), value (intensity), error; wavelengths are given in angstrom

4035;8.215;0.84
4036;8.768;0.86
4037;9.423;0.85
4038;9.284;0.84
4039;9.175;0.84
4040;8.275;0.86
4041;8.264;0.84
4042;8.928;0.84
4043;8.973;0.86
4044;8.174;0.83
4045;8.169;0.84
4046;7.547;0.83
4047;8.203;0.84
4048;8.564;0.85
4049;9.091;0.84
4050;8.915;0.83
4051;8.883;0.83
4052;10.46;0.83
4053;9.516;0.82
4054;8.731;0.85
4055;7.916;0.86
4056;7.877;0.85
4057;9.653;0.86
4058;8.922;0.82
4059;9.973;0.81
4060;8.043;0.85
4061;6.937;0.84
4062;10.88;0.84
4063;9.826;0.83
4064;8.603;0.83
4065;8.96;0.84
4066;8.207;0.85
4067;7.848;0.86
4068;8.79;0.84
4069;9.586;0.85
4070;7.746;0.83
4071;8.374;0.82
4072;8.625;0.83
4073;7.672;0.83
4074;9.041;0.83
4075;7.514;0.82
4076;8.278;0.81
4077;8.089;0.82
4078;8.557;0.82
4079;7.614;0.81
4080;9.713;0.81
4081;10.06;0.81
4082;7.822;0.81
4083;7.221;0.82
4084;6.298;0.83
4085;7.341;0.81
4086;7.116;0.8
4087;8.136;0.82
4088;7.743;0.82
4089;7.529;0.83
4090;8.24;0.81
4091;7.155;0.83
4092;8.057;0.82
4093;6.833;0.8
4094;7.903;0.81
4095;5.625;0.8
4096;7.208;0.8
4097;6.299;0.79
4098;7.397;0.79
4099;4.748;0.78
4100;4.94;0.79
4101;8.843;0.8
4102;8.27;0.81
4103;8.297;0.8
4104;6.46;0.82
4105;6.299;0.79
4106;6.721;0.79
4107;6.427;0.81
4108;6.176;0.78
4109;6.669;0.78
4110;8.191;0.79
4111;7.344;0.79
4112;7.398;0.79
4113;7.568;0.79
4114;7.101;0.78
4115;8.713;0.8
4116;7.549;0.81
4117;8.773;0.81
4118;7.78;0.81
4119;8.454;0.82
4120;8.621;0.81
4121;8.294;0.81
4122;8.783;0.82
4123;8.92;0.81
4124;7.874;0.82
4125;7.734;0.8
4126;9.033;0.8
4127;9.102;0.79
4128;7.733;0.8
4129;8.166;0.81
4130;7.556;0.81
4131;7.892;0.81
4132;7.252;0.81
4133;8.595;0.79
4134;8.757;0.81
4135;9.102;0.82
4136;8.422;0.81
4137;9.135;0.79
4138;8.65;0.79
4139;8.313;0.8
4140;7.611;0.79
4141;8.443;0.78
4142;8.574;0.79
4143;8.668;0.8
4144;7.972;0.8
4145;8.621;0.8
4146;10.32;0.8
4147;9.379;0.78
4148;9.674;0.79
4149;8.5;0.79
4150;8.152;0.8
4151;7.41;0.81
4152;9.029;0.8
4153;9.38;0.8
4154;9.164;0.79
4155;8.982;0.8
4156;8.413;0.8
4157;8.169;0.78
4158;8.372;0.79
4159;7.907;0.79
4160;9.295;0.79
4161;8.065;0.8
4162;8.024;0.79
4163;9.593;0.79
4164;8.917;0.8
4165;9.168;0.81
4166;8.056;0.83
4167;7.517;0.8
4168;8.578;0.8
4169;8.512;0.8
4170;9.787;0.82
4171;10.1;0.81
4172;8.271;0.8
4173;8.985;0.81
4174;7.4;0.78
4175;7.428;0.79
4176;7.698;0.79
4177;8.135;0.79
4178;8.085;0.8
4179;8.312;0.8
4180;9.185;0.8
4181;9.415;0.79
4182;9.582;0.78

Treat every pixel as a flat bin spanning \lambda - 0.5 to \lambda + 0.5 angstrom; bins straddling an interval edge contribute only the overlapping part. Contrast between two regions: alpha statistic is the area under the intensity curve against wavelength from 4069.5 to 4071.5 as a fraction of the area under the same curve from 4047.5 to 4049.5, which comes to 0.91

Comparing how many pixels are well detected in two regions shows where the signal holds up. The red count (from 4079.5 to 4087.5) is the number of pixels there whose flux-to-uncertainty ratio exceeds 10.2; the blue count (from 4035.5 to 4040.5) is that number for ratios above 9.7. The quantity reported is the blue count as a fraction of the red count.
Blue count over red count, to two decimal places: 2.00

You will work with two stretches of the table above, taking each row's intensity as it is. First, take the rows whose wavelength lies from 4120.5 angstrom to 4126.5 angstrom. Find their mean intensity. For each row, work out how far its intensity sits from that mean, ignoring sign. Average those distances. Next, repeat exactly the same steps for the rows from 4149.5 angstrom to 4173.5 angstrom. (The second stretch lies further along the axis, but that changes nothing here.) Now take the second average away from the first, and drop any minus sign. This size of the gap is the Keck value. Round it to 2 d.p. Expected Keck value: 0.12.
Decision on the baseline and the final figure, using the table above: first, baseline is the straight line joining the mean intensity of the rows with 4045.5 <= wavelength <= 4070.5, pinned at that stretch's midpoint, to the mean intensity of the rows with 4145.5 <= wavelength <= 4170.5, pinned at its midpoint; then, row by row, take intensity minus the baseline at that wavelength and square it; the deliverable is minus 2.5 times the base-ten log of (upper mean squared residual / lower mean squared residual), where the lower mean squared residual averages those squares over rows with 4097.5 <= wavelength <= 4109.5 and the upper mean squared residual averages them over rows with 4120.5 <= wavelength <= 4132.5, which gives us 2.3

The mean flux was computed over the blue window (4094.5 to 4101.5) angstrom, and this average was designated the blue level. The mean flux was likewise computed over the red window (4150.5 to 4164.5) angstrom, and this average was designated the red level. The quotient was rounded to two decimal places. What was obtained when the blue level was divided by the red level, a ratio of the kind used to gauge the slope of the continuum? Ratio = 0.75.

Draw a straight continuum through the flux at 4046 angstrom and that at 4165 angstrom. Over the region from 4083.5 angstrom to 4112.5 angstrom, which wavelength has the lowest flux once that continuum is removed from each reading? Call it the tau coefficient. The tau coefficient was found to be 4099 angstrom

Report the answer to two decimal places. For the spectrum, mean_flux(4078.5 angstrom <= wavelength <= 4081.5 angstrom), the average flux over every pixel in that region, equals 9.13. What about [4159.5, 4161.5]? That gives 8.68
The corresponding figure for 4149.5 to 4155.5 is 8.69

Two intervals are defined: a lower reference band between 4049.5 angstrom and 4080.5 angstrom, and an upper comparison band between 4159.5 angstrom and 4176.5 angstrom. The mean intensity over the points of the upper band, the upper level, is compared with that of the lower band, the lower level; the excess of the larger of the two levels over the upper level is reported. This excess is 0.15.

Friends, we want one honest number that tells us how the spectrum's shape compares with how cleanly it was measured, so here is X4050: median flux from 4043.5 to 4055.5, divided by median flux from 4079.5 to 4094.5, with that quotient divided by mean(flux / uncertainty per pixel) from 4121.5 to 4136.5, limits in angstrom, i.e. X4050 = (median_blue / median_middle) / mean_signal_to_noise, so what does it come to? 0.108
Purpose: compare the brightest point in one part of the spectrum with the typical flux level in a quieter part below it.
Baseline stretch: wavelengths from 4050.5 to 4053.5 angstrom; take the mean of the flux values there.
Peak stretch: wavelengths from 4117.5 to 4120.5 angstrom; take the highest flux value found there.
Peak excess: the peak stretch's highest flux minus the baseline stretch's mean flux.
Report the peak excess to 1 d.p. -1.0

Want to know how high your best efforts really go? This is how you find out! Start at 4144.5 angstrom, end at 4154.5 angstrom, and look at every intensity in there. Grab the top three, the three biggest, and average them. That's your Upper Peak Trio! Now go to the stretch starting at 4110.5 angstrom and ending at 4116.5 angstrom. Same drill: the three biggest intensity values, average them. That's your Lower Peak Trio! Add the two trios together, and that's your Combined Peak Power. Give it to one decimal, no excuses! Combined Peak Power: 17.7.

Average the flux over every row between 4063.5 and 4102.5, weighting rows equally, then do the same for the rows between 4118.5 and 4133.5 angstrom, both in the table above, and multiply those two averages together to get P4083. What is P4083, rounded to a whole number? 64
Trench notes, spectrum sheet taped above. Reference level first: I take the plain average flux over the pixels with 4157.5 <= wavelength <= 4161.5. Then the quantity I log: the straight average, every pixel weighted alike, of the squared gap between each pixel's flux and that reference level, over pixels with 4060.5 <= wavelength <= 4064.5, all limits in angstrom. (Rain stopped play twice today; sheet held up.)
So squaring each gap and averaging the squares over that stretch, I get 2.6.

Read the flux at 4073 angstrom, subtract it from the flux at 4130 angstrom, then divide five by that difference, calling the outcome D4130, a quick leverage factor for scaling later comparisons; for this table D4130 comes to -43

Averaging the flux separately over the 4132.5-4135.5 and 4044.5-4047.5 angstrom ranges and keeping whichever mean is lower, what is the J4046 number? 7.97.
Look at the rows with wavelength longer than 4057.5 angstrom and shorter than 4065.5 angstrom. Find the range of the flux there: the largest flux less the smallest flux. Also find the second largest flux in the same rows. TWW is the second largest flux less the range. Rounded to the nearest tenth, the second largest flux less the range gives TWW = 6.0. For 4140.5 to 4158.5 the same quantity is 6.8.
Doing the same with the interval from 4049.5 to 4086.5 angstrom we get 5.9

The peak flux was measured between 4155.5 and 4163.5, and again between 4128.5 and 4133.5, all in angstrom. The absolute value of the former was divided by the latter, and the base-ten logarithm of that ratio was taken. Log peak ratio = 0.05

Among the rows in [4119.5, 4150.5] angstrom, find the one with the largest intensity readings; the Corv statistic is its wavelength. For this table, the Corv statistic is 4146 angstrom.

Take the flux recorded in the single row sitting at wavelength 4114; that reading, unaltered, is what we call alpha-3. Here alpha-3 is 7.101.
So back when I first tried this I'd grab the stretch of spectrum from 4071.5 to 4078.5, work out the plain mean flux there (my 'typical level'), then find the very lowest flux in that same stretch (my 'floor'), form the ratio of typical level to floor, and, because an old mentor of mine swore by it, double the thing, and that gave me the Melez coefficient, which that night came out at 2.20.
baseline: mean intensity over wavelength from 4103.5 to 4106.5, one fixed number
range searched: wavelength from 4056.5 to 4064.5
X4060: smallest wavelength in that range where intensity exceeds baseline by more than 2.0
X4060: 4057 angstrom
